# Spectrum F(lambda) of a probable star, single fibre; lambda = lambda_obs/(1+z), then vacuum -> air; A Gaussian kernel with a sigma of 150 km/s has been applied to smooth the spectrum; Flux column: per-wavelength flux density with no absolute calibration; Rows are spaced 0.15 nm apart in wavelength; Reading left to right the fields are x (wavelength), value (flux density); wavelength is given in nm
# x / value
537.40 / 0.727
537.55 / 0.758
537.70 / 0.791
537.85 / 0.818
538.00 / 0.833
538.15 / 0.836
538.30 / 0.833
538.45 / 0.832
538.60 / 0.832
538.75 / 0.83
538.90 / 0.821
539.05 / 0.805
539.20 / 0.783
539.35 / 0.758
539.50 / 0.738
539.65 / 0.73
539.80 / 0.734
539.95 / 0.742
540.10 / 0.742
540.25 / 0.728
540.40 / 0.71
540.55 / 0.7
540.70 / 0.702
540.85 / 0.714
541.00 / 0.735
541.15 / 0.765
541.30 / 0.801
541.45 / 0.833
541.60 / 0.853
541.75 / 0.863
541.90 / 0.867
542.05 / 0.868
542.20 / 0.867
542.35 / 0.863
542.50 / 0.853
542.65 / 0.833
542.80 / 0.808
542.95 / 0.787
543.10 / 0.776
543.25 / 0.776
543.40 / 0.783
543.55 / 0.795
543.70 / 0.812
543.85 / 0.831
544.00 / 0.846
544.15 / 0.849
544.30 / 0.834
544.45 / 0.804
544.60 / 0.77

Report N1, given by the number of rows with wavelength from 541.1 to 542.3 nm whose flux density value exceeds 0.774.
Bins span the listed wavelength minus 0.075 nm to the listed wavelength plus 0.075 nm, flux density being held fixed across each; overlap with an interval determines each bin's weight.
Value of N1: 7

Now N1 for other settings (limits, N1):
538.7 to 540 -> 4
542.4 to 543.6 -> 8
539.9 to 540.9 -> 0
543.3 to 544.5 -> 8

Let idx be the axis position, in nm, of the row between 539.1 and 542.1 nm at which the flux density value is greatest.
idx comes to 542.05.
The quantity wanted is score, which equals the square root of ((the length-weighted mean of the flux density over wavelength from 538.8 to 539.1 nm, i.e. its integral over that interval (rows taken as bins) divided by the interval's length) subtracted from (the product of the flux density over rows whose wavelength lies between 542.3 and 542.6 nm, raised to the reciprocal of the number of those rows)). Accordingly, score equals 0.21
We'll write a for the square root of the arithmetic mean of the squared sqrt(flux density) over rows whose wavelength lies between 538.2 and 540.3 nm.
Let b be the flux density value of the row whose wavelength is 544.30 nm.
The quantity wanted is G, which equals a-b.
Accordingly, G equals 0.05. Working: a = 0.883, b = 0.834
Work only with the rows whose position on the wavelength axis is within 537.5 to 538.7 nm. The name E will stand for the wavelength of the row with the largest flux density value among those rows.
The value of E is 538.15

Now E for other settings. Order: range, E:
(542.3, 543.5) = 542.35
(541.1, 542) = 541.90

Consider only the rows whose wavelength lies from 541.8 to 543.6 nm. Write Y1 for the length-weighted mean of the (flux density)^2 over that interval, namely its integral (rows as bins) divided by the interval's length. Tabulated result 0.68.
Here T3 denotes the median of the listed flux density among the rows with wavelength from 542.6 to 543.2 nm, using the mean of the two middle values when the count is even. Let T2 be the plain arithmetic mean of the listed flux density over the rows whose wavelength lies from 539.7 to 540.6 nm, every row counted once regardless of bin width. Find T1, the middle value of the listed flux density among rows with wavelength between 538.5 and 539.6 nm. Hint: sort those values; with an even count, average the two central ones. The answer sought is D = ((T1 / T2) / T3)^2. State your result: 1.93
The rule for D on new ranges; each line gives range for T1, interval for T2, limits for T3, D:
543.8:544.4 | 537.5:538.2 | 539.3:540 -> 1.99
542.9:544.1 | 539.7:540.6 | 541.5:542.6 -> 1.59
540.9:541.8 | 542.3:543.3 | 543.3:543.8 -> 1.60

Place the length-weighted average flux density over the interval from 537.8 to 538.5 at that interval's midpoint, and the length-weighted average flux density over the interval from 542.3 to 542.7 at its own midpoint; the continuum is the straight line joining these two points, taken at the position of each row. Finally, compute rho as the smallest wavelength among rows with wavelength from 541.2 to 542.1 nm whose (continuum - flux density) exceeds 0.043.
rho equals 541.30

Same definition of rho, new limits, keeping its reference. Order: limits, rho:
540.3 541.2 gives 540.40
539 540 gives 539.20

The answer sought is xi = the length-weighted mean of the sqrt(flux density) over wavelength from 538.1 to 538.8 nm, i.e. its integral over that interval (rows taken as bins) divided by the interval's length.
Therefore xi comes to 0.912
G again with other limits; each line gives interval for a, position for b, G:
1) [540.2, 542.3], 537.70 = 0.10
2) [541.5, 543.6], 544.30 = 0.08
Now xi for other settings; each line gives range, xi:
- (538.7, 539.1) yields 0.905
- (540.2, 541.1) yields 0.846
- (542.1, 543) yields 0.915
